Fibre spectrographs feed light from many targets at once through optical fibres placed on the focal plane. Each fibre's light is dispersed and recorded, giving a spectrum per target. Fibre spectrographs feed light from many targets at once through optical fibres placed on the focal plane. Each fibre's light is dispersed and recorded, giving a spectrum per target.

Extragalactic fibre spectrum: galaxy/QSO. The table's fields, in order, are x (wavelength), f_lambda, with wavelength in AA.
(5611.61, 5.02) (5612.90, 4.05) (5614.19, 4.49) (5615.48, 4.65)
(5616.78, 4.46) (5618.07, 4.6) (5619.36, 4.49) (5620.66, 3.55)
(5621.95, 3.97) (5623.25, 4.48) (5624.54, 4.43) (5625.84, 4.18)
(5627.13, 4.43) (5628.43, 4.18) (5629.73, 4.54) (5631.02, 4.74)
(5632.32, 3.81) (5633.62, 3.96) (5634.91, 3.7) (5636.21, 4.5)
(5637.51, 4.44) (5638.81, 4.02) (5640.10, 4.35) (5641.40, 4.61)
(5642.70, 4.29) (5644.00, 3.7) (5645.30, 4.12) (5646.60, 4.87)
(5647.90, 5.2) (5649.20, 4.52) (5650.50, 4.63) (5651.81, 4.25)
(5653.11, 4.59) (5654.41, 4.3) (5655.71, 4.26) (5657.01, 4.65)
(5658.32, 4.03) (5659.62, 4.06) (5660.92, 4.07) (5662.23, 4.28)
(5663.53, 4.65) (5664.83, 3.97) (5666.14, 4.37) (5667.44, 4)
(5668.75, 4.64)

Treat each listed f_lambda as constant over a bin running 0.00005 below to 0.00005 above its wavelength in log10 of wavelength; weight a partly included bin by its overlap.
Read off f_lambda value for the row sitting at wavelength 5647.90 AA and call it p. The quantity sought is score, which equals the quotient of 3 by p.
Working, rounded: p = 5.2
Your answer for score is 0.58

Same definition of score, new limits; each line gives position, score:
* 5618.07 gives 0.65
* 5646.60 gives 0.62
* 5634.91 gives 0.81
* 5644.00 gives 0.81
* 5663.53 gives 0.65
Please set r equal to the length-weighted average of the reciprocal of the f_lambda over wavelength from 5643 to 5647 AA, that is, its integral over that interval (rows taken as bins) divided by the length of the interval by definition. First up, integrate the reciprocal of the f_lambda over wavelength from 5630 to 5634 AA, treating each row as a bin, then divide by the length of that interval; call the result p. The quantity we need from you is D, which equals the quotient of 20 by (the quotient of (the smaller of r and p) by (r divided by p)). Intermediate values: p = 0.239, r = 0.241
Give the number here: 84.2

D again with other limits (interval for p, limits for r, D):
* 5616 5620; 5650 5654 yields 91.3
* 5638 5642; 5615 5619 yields 86.2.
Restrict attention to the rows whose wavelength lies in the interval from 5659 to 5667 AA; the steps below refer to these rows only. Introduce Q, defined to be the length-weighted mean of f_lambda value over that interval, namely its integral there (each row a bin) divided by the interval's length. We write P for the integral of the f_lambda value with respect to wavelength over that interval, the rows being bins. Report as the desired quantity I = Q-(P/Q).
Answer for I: -3.77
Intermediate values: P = 33.8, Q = 4.23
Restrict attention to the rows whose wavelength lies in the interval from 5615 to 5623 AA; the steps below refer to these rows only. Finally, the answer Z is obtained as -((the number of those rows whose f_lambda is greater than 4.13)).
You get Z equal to -4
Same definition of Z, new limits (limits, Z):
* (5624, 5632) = -6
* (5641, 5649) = -4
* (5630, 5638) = -3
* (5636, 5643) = -5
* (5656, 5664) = -3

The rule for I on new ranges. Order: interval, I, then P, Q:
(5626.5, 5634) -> -3.22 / 32.1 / 4.28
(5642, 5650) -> -3.55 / 35.6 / 4.45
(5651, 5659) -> -3.65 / 34.8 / 4.35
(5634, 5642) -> -3.74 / 34.1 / 4.26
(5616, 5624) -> -3.73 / 34.1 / 4.27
